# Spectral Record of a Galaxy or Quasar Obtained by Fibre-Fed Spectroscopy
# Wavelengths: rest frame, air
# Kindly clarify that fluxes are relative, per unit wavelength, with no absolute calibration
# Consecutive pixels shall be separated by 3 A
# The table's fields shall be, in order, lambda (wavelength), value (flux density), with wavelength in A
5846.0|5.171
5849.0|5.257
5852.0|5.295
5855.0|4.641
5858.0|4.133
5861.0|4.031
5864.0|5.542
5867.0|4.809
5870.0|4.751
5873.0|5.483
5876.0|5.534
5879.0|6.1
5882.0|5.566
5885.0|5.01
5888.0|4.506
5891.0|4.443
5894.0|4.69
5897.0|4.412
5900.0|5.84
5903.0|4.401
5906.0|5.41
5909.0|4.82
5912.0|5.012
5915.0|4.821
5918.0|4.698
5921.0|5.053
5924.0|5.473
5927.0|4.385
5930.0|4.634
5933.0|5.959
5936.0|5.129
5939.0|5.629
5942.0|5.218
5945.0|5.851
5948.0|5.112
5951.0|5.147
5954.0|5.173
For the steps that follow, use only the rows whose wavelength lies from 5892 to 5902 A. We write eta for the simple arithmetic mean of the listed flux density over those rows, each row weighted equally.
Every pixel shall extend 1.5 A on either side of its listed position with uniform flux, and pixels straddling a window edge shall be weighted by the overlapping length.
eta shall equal 5.0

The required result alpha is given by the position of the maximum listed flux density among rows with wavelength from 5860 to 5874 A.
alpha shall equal 5864.0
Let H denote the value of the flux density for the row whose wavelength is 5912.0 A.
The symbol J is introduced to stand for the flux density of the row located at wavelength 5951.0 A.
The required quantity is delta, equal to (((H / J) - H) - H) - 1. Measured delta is -10.1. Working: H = 5.012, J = 5.147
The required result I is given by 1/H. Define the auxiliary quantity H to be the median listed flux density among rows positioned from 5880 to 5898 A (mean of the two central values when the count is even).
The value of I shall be 0.217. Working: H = 4.6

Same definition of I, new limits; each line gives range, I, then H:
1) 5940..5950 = 0.192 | 5.2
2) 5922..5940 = 0.189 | 5.3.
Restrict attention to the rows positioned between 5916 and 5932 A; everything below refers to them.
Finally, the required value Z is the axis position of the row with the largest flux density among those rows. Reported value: 5924.0 A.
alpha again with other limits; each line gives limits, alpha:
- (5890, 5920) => 5900.0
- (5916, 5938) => 5933.0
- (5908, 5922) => 5921.0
